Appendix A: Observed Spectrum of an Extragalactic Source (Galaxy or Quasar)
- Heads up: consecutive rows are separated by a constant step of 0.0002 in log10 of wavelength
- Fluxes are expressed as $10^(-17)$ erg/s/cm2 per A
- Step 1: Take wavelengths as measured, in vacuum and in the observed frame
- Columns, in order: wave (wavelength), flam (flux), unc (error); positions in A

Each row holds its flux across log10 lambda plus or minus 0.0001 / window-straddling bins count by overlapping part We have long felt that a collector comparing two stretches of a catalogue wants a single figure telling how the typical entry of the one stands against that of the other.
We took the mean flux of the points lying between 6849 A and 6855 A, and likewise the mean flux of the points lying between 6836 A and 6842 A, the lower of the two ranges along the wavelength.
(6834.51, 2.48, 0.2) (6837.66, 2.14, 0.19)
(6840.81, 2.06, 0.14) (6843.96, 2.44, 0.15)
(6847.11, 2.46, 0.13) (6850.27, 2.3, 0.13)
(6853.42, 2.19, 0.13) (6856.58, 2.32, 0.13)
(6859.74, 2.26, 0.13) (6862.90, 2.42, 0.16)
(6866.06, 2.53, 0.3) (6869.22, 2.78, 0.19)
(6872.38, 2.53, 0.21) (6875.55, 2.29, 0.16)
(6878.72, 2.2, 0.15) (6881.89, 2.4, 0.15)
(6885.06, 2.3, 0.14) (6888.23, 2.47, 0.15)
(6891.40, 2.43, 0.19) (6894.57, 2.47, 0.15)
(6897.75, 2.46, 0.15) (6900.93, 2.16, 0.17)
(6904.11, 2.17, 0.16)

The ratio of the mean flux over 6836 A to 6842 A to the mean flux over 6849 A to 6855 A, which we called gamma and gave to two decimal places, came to 0.94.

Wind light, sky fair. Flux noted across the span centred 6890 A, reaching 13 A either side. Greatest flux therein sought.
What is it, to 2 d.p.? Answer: 2.47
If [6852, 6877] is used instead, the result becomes 2.78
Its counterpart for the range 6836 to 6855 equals 2.46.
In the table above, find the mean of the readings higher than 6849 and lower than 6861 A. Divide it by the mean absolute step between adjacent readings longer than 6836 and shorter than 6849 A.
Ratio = 14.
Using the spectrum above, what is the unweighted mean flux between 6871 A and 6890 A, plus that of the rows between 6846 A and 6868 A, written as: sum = 4.72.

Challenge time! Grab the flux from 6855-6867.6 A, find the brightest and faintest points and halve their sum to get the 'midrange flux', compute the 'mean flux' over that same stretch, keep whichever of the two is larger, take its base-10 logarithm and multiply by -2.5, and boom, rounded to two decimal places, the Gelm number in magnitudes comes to -0.95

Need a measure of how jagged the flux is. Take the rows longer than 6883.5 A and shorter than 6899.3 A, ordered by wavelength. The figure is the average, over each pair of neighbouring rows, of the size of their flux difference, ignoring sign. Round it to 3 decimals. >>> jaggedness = 0.065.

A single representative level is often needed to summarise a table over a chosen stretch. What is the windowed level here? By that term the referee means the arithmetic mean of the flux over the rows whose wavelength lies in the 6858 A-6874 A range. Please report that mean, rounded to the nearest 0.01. 2.50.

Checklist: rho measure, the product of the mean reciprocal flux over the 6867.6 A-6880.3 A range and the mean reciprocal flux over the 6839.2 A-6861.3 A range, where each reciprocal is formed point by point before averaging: 0.180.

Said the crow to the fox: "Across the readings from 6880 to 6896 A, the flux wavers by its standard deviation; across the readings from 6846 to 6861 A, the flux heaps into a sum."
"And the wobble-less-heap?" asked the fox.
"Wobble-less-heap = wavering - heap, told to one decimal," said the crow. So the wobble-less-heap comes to -11.5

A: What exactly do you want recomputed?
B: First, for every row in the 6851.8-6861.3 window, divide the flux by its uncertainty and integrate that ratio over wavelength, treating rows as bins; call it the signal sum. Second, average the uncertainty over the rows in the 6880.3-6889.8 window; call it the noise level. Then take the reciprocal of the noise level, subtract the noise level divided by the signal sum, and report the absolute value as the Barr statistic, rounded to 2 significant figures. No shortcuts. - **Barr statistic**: 6.8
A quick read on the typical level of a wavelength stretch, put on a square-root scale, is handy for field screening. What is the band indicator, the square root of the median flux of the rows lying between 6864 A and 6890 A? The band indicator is 1.56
